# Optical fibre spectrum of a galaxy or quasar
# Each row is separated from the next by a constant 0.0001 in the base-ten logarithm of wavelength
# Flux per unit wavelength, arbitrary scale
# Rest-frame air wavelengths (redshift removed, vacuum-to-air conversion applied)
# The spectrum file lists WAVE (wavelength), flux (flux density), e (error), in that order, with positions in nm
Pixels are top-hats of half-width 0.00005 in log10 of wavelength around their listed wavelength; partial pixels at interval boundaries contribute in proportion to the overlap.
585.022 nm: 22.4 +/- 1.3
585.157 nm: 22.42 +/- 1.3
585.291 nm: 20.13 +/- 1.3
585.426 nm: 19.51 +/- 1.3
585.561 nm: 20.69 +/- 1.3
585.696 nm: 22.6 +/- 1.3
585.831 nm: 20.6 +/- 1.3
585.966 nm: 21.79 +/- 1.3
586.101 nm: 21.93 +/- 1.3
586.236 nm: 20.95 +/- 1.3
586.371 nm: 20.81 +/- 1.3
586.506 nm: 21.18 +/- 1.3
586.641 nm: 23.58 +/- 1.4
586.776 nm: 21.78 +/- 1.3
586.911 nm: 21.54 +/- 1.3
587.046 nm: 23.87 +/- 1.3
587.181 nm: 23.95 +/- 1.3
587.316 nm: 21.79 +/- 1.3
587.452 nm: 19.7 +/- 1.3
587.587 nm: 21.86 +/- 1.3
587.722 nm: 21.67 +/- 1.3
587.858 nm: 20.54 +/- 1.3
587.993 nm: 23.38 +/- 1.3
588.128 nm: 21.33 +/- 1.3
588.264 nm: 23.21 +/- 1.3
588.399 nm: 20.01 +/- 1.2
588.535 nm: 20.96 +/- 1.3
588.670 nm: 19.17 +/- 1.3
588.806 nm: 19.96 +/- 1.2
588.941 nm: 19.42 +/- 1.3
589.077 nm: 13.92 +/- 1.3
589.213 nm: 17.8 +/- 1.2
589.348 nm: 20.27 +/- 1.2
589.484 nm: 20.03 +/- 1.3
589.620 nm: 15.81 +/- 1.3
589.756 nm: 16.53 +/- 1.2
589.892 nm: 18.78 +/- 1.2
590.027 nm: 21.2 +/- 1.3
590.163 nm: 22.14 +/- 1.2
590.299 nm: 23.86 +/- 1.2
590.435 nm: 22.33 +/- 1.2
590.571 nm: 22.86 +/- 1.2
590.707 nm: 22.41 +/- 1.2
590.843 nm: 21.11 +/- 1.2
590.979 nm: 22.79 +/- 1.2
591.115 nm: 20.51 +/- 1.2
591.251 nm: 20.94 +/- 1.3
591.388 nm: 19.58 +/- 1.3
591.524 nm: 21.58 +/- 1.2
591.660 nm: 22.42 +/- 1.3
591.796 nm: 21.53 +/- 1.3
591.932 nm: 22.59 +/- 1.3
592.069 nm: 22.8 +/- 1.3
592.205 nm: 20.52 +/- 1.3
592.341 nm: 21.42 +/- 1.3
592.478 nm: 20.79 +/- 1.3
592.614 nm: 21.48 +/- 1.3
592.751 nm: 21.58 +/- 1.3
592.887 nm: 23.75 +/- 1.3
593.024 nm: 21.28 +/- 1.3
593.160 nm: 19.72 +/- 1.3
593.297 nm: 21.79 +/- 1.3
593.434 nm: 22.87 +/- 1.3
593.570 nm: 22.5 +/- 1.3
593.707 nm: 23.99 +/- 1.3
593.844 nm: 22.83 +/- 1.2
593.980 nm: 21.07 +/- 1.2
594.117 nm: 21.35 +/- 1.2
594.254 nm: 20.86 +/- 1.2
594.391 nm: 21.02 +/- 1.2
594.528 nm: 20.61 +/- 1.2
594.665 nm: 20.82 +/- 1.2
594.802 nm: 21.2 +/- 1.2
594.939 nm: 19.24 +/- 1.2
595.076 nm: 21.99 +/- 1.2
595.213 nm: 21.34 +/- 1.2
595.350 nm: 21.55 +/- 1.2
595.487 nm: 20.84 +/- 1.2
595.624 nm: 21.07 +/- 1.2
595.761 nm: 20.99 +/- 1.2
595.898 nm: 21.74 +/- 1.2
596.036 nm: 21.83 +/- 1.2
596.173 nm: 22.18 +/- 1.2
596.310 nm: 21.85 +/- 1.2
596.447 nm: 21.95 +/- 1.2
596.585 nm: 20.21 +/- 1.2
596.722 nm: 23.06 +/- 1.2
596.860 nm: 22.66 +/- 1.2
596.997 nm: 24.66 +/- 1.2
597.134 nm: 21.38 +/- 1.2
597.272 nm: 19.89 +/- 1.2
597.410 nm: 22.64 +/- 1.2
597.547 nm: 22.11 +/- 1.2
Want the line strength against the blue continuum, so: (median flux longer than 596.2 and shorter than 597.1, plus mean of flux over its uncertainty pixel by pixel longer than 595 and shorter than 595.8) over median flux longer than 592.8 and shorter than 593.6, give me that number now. 1.81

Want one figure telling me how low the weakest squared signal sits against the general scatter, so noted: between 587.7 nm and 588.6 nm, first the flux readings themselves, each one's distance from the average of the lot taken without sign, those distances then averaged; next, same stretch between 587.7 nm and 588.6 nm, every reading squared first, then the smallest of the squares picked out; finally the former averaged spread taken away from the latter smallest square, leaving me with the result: 399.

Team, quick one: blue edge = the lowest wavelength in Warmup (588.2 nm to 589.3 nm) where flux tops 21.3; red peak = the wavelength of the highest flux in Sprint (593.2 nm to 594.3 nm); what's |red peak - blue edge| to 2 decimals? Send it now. 5.44 nm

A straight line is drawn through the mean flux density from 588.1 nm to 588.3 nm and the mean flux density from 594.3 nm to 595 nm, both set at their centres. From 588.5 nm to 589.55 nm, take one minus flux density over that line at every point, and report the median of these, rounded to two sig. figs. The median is 0.11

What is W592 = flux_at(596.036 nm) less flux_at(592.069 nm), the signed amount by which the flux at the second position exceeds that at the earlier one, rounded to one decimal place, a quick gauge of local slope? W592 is -1.0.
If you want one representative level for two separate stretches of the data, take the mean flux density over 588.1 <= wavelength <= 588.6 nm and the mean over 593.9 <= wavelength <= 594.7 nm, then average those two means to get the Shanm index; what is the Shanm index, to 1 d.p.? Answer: 21.2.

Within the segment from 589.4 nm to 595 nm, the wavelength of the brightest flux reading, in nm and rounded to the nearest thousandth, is 593.707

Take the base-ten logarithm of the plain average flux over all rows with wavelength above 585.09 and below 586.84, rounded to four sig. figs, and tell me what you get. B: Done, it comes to 1.330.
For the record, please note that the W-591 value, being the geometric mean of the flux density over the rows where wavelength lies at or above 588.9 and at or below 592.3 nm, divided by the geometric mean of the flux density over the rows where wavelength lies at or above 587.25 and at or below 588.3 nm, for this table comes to 0.94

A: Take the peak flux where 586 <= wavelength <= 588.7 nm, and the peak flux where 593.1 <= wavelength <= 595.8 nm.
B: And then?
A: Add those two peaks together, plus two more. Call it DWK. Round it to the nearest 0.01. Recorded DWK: 49.94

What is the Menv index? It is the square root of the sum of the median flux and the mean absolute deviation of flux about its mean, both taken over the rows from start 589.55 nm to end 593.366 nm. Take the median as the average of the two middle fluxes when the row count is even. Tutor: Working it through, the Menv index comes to 4.77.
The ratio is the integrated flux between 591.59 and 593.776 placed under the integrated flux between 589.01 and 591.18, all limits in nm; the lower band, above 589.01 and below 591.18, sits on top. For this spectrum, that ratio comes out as 0.91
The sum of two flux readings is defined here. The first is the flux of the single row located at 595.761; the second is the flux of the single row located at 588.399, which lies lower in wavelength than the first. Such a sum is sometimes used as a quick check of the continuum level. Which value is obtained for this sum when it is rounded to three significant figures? 41.0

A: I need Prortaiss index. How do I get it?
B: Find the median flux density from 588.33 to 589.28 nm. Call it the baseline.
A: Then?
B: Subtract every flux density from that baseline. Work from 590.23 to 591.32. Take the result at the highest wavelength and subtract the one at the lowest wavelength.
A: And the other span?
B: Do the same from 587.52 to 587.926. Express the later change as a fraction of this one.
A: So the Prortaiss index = 2.2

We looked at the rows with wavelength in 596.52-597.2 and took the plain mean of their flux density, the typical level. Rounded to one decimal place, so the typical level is 22.4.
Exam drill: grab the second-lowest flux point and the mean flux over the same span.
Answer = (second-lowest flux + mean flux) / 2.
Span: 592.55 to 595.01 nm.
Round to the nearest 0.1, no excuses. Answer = 20.6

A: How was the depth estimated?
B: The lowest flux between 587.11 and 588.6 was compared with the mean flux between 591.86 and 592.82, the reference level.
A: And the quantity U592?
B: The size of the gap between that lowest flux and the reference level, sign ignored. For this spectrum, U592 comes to 1.9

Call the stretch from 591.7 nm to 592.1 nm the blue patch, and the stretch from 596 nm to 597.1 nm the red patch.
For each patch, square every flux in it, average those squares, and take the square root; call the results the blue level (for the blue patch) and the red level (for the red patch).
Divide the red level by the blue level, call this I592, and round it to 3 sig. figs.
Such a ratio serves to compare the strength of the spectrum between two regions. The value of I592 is 1.00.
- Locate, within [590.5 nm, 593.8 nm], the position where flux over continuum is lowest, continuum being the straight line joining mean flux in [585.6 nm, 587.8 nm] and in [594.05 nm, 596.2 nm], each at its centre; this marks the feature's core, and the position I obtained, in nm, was 591.388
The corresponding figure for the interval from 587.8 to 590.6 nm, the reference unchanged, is 589.077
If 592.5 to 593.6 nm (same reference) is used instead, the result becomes 593.160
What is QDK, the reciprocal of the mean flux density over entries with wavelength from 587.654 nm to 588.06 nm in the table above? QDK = 0.0457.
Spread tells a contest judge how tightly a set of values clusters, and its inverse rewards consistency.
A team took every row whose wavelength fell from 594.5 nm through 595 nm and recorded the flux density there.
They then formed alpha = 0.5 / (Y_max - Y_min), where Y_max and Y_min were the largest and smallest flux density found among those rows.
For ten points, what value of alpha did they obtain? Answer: 0.26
